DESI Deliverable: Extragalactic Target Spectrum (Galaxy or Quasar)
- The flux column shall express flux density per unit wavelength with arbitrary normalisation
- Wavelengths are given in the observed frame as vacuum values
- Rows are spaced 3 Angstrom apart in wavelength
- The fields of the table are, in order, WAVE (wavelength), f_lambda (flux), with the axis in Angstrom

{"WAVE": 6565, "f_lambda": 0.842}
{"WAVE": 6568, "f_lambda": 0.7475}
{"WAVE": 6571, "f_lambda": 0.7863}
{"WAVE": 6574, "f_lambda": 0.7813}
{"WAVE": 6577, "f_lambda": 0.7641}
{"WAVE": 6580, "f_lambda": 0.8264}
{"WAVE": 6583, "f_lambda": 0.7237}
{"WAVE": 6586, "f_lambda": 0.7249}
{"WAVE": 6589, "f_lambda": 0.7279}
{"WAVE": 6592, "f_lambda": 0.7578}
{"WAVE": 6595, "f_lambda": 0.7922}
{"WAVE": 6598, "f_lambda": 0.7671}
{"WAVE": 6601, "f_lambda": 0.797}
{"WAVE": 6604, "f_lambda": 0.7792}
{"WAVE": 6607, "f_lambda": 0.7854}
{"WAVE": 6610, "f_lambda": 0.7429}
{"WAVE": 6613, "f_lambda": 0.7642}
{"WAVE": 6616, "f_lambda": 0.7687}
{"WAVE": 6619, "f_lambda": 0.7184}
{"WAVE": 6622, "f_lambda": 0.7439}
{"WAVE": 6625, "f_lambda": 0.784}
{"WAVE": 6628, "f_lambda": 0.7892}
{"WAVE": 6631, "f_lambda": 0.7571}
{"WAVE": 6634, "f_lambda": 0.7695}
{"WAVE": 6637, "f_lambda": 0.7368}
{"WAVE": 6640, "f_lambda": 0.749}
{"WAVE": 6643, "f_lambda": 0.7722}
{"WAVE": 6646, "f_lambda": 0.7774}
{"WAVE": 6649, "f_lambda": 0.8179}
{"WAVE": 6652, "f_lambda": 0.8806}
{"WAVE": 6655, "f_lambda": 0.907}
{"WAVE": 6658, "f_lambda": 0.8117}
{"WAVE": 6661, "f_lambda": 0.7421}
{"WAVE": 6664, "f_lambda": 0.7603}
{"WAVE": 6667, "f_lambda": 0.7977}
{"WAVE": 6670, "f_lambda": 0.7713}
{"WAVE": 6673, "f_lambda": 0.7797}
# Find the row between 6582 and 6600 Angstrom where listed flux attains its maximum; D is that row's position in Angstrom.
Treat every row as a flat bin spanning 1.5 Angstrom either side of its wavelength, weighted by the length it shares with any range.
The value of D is 6595 Angstrom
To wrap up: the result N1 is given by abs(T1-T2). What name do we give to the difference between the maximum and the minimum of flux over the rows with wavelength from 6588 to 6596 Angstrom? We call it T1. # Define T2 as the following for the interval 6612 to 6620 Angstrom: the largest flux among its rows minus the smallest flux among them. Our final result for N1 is 0.014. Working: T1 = 0.064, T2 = 0.050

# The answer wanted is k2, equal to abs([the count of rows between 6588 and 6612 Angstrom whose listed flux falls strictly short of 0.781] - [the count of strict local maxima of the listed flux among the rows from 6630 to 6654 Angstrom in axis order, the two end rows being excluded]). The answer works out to 4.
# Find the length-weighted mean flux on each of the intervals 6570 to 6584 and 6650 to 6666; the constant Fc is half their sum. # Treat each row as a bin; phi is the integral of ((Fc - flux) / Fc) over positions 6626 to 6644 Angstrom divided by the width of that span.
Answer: 0.05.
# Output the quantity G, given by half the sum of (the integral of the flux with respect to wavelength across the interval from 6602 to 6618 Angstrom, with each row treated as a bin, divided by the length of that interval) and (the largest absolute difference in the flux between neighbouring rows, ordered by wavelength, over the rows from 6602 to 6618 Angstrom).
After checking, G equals 0.405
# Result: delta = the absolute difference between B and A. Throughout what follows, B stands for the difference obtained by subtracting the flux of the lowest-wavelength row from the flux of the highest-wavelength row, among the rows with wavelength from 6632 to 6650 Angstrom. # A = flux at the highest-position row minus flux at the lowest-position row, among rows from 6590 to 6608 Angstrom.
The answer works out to 0.02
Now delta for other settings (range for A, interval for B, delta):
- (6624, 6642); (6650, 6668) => 0.05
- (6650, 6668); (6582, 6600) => 0.13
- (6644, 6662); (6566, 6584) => 0.01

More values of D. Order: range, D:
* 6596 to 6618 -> 6601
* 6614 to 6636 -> 6628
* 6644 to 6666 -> 6655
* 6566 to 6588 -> 6580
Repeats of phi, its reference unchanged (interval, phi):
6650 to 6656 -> -0.11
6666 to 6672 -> 0.02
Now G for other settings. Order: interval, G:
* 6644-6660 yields 0.465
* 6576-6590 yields 0.428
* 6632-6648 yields 0.398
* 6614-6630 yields 0.406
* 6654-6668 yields 0.448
